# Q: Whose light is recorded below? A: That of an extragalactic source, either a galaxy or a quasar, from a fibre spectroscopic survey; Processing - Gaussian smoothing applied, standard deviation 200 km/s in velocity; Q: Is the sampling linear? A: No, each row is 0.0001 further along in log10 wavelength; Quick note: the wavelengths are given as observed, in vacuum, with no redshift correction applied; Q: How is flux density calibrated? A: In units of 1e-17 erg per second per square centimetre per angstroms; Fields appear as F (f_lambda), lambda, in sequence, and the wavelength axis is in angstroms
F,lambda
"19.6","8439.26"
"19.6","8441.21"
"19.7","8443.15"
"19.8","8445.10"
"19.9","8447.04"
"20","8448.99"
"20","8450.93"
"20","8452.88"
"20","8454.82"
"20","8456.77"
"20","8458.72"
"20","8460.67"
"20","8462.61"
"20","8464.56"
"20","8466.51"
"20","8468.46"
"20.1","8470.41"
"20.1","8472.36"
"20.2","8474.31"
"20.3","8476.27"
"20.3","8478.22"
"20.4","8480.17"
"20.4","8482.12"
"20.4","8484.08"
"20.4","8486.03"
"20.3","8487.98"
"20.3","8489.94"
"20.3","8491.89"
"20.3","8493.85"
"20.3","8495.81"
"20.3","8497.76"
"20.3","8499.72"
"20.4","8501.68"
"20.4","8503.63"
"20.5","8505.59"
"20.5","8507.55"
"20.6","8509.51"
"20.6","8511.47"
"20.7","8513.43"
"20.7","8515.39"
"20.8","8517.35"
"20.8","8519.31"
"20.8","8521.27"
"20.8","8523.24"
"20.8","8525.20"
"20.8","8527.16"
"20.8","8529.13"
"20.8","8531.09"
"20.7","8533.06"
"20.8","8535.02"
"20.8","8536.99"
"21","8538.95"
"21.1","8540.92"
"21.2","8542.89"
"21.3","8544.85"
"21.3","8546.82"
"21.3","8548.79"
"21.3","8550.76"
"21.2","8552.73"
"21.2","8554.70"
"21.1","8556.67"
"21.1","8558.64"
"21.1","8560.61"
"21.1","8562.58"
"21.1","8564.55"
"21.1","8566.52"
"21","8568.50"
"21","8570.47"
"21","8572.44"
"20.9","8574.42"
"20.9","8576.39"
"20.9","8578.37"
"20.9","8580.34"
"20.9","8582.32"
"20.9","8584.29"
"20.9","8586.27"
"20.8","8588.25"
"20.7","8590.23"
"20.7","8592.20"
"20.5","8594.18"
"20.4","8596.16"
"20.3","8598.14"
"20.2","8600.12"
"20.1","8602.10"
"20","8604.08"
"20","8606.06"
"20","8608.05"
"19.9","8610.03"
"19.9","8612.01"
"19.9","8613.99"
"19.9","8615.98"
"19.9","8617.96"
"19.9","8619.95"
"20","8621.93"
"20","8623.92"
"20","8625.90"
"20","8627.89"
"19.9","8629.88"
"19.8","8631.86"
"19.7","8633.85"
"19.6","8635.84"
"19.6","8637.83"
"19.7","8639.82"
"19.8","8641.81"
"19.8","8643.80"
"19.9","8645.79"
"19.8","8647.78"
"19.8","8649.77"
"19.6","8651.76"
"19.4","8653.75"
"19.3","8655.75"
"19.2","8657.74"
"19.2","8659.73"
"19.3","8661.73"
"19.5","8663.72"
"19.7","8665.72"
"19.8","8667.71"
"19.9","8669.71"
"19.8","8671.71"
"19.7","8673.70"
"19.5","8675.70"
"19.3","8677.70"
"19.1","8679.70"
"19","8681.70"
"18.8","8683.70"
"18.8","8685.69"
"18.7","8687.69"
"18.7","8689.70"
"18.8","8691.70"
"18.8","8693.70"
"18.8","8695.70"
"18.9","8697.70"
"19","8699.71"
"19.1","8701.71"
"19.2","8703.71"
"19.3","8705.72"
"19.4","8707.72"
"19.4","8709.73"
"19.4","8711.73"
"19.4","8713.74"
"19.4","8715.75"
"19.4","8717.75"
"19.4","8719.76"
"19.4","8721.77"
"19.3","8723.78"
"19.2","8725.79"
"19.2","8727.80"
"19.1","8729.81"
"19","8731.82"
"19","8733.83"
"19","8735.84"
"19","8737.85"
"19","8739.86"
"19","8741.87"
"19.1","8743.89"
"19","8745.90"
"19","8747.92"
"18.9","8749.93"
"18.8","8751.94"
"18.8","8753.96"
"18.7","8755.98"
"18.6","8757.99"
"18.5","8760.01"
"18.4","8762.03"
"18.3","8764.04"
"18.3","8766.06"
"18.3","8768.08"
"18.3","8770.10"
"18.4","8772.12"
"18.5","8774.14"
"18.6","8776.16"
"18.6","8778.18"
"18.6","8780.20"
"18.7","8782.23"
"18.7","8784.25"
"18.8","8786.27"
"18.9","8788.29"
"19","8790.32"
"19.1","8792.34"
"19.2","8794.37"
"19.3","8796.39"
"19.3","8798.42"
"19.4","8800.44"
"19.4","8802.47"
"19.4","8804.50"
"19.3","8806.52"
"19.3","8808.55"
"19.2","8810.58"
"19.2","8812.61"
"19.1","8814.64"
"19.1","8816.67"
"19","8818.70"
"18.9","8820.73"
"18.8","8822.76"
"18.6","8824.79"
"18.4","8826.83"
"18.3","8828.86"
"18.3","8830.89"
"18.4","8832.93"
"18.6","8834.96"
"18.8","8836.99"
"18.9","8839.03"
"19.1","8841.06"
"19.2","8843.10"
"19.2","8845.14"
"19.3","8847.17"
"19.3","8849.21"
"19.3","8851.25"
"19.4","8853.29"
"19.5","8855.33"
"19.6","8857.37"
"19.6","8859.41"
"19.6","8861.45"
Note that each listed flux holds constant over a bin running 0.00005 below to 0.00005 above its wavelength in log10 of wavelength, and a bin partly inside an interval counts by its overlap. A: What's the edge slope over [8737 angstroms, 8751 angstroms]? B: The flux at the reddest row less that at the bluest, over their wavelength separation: -0.01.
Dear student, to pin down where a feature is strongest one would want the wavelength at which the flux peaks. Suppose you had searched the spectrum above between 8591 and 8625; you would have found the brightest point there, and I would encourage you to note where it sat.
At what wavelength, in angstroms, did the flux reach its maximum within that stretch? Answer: 8592.20 angstroms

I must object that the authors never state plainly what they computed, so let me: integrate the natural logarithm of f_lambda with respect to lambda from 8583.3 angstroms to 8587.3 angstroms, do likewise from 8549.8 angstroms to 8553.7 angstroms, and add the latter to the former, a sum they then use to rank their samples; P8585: 24.1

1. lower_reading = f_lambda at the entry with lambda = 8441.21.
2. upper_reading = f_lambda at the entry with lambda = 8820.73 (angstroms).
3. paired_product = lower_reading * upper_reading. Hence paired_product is 370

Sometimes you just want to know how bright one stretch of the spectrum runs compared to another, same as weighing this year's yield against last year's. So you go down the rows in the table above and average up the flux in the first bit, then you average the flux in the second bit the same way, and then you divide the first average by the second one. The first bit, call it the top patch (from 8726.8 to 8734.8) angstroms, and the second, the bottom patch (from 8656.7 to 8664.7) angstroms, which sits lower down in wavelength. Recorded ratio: 0.988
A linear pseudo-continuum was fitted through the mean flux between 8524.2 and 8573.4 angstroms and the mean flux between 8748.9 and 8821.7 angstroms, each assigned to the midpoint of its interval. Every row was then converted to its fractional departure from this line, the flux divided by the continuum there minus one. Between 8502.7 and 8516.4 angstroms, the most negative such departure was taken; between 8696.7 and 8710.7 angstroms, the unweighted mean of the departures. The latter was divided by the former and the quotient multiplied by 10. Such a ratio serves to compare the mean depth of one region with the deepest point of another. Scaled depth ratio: 4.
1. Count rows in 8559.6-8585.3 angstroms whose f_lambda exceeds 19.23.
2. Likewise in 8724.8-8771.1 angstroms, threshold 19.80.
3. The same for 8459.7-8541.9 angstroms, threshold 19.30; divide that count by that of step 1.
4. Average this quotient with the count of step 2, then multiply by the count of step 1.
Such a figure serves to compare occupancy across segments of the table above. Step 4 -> 21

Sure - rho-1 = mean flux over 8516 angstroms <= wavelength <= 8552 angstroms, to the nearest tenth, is 21.0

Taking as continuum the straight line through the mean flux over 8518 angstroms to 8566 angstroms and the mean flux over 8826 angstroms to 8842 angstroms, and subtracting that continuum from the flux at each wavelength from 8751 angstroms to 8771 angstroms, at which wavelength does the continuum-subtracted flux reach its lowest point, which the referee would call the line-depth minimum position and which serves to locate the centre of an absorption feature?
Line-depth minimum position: 8764.04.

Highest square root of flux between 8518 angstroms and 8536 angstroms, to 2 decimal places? 4.56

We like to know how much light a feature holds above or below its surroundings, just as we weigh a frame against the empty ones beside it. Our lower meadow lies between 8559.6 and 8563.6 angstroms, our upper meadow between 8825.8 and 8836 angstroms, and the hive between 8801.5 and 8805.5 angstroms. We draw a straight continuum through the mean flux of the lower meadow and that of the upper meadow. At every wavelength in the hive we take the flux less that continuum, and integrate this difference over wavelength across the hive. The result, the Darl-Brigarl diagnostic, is 3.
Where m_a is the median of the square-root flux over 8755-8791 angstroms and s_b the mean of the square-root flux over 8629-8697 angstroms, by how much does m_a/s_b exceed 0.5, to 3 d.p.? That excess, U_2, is 0.479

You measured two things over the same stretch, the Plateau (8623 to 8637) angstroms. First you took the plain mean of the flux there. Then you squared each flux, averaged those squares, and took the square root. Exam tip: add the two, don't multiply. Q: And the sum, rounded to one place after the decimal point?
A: 39.7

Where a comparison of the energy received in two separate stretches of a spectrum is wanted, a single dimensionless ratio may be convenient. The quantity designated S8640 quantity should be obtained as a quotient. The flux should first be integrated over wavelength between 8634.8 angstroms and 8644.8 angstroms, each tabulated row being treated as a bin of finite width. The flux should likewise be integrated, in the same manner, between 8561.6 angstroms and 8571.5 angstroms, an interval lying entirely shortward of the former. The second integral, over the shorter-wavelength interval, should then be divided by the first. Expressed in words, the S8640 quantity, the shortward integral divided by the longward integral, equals 1.06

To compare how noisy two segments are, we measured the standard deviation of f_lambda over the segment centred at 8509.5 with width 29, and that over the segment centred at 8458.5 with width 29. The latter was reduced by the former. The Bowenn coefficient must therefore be -0.12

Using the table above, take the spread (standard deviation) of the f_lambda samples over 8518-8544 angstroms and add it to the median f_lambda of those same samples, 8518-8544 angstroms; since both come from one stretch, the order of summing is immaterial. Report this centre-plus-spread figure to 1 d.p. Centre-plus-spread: 20.9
